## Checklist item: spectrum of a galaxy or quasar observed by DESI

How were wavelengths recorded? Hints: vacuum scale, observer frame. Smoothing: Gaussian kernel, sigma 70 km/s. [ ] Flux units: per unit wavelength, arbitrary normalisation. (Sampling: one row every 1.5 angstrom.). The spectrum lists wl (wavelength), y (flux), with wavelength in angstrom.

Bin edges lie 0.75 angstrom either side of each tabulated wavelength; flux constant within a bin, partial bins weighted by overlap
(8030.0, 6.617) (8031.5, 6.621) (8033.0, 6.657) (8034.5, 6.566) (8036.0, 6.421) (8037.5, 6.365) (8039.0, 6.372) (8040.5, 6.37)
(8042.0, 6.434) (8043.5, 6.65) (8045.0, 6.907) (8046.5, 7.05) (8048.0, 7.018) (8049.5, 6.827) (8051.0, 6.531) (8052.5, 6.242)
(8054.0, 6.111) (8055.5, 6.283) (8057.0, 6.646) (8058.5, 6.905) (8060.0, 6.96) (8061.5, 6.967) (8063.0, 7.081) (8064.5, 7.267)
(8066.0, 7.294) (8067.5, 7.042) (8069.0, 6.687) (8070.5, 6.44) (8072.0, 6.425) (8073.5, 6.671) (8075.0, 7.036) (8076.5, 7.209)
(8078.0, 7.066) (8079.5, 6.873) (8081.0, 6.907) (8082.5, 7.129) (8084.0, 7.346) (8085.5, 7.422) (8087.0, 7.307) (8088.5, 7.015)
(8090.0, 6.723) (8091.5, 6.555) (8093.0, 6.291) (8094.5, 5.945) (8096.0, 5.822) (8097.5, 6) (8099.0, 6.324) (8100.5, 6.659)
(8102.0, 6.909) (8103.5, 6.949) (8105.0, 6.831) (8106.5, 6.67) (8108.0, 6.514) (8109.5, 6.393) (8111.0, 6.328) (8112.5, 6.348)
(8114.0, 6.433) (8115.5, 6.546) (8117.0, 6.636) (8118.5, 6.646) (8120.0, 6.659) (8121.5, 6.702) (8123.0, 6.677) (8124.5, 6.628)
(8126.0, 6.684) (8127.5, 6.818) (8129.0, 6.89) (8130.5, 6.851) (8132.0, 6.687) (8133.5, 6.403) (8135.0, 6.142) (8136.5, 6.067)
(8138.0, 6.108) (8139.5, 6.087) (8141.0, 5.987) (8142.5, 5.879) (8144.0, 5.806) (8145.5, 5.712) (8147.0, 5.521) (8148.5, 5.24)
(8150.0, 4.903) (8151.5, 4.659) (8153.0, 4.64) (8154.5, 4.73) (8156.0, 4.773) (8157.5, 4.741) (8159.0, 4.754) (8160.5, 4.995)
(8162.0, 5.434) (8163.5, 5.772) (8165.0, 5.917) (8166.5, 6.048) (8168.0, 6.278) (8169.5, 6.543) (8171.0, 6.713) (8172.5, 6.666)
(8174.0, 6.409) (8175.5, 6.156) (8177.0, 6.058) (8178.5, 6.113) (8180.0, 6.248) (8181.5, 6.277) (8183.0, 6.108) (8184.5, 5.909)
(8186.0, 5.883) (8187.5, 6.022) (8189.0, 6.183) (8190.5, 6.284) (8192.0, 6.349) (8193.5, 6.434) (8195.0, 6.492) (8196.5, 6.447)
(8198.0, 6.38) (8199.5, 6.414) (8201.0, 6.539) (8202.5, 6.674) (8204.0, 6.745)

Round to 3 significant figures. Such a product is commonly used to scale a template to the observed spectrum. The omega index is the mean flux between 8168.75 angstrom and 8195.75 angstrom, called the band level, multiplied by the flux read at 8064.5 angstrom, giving 45.6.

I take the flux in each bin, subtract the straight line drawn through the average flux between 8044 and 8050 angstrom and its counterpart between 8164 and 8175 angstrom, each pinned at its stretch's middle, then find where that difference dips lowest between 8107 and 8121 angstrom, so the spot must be 8111.0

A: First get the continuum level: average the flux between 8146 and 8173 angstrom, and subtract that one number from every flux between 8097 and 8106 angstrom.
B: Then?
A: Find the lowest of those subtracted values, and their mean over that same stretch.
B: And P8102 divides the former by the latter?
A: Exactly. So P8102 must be 0.5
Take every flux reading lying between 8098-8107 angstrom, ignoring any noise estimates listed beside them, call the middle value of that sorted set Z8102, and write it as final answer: 6.75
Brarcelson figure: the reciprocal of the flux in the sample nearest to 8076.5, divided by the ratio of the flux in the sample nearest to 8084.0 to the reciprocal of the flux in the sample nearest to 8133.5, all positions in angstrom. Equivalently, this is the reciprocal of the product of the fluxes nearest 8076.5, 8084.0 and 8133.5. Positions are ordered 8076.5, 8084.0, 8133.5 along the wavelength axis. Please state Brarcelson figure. 0.0029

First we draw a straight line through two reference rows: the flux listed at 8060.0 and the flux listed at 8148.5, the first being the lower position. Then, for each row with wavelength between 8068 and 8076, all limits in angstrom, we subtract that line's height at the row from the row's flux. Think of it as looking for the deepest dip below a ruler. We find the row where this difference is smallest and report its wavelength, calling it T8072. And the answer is 8070.5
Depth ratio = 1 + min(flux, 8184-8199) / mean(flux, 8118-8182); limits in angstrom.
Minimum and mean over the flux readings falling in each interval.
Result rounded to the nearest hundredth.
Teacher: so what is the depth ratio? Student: 1.98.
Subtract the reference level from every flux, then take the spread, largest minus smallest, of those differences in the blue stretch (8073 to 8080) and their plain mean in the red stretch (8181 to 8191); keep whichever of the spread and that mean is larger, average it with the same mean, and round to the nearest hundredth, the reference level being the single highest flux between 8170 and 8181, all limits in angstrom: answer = -0.04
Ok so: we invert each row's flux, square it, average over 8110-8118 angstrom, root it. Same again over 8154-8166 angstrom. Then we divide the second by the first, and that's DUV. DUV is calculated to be 1.27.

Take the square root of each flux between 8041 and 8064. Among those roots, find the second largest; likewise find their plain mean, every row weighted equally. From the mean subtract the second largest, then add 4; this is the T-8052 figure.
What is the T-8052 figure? 3.93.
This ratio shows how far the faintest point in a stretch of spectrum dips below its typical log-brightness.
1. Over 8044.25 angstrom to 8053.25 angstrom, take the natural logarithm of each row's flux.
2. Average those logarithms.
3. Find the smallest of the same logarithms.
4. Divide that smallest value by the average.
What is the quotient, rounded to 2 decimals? 0.96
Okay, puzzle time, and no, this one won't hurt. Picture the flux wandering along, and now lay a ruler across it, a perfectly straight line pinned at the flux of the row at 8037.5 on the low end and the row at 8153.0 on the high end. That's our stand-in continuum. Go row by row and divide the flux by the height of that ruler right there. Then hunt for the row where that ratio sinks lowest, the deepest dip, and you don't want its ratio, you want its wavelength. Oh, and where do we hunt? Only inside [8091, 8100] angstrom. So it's 8096.0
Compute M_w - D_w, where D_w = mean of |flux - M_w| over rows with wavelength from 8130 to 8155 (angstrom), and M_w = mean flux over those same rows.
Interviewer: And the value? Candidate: 5.2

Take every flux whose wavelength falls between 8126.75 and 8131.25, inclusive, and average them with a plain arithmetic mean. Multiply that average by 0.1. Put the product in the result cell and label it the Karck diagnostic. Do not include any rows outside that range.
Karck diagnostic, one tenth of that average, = 0.685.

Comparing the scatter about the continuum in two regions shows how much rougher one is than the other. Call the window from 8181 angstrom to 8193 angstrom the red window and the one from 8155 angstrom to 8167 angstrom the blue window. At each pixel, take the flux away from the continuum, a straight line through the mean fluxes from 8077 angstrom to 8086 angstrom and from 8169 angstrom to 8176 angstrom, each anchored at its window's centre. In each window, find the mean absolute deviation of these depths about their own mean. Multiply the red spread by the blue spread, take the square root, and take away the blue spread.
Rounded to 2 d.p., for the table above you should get -0.23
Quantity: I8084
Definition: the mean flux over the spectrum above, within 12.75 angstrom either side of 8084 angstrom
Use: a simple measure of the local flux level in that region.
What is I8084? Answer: 6.81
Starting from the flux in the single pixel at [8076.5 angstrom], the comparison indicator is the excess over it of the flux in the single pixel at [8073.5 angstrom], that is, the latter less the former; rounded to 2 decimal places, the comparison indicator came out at -0.54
